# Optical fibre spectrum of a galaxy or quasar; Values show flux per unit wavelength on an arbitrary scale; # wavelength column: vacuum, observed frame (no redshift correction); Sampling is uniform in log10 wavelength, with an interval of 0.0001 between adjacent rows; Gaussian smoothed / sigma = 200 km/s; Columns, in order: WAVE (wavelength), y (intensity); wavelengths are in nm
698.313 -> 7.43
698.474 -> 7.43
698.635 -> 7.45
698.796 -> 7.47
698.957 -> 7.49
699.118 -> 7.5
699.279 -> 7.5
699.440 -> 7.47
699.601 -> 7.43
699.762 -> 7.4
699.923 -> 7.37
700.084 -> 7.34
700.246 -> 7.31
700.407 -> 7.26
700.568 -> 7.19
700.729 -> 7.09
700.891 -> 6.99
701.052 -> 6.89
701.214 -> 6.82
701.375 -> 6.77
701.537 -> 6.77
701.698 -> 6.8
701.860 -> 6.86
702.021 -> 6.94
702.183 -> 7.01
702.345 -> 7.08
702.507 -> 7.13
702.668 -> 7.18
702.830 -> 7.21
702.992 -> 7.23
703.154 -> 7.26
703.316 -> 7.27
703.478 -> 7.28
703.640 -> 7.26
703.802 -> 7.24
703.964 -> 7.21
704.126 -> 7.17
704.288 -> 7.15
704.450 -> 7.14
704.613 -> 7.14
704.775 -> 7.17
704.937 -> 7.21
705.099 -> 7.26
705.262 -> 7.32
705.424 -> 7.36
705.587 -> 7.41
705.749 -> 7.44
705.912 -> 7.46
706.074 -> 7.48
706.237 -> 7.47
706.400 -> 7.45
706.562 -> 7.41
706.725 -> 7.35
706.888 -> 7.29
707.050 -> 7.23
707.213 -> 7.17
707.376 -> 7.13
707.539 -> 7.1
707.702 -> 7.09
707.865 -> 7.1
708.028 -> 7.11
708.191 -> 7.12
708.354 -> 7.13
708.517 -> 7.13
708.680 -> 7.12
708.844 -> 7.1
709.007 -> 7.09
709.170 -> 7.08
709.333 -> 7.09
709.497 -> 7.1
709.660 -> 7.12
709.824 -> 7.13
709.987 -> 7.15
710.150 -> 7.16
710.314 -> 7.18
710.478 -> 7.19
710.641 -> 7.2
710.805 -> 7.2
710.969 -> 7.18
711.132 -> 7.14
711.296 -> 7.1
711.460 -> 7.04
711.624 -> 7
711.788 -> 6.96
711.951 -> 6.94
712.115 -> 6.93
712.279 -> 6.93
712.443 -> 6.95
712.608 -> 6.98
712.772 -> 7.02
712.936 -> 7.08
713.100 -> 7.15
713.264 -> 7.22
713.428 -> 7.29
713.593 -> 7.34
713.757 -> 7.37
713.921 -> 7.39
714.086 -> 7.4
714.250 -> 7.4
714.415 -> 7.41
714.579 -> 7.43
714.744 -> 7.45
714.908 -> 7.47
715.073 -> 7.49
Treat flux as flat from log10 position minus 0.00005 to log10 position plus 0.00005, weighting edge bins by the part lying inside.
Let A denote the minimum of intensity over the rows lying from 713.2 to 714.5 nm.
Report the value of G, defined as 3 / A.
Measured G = 0.416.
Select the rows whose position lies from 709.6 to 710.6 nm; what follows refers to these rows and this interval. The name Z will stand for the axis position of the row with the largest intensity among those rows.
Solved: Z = 710.478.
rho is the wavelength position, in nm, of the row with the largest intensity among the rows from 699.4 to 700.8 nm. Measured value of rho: 699.440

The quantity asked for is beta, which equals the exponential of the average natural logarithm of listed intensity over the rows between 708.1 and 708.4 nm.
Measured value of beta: 7.12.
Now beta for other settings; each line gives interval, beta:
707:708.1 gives 7.13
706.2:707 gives 7.39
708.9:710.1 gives 7.11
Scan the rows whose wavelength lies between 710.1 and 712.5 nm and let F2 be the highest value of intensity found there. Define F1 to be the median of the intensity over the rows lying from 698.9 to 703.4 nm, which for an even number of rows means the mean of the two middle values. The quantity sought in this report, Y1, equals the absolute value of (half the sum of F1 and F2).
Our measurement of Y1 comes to 7.20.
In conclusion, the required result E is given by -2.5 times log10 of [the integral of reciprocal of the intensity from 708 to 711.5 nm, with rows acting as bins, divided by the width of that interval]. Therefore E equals 2.13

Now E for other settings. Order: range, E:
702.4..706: 2.15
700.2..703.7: 2.12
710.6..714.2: 2.13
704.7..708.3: 2.15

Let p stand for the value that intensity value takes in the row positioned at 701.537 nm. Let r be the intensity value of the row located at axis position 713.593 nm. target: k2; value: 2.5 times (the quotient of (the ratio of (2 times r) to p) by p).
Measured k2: 0.80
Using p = 6.77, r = 7.34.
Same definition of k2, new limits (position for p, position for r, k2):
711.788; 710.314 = 0.74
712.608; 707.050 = 0.74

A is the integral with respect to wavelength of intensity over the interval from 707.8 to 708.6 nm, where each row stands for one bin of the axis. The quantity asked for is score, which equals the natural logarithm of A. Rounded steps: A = 5.7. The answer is 1.7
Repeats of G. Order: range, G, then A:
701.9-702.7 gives 0.432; 6.94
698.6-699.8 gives 0.405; 7.4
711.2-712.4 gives 0.433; 6.93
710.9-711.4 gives 0.423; 7.1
